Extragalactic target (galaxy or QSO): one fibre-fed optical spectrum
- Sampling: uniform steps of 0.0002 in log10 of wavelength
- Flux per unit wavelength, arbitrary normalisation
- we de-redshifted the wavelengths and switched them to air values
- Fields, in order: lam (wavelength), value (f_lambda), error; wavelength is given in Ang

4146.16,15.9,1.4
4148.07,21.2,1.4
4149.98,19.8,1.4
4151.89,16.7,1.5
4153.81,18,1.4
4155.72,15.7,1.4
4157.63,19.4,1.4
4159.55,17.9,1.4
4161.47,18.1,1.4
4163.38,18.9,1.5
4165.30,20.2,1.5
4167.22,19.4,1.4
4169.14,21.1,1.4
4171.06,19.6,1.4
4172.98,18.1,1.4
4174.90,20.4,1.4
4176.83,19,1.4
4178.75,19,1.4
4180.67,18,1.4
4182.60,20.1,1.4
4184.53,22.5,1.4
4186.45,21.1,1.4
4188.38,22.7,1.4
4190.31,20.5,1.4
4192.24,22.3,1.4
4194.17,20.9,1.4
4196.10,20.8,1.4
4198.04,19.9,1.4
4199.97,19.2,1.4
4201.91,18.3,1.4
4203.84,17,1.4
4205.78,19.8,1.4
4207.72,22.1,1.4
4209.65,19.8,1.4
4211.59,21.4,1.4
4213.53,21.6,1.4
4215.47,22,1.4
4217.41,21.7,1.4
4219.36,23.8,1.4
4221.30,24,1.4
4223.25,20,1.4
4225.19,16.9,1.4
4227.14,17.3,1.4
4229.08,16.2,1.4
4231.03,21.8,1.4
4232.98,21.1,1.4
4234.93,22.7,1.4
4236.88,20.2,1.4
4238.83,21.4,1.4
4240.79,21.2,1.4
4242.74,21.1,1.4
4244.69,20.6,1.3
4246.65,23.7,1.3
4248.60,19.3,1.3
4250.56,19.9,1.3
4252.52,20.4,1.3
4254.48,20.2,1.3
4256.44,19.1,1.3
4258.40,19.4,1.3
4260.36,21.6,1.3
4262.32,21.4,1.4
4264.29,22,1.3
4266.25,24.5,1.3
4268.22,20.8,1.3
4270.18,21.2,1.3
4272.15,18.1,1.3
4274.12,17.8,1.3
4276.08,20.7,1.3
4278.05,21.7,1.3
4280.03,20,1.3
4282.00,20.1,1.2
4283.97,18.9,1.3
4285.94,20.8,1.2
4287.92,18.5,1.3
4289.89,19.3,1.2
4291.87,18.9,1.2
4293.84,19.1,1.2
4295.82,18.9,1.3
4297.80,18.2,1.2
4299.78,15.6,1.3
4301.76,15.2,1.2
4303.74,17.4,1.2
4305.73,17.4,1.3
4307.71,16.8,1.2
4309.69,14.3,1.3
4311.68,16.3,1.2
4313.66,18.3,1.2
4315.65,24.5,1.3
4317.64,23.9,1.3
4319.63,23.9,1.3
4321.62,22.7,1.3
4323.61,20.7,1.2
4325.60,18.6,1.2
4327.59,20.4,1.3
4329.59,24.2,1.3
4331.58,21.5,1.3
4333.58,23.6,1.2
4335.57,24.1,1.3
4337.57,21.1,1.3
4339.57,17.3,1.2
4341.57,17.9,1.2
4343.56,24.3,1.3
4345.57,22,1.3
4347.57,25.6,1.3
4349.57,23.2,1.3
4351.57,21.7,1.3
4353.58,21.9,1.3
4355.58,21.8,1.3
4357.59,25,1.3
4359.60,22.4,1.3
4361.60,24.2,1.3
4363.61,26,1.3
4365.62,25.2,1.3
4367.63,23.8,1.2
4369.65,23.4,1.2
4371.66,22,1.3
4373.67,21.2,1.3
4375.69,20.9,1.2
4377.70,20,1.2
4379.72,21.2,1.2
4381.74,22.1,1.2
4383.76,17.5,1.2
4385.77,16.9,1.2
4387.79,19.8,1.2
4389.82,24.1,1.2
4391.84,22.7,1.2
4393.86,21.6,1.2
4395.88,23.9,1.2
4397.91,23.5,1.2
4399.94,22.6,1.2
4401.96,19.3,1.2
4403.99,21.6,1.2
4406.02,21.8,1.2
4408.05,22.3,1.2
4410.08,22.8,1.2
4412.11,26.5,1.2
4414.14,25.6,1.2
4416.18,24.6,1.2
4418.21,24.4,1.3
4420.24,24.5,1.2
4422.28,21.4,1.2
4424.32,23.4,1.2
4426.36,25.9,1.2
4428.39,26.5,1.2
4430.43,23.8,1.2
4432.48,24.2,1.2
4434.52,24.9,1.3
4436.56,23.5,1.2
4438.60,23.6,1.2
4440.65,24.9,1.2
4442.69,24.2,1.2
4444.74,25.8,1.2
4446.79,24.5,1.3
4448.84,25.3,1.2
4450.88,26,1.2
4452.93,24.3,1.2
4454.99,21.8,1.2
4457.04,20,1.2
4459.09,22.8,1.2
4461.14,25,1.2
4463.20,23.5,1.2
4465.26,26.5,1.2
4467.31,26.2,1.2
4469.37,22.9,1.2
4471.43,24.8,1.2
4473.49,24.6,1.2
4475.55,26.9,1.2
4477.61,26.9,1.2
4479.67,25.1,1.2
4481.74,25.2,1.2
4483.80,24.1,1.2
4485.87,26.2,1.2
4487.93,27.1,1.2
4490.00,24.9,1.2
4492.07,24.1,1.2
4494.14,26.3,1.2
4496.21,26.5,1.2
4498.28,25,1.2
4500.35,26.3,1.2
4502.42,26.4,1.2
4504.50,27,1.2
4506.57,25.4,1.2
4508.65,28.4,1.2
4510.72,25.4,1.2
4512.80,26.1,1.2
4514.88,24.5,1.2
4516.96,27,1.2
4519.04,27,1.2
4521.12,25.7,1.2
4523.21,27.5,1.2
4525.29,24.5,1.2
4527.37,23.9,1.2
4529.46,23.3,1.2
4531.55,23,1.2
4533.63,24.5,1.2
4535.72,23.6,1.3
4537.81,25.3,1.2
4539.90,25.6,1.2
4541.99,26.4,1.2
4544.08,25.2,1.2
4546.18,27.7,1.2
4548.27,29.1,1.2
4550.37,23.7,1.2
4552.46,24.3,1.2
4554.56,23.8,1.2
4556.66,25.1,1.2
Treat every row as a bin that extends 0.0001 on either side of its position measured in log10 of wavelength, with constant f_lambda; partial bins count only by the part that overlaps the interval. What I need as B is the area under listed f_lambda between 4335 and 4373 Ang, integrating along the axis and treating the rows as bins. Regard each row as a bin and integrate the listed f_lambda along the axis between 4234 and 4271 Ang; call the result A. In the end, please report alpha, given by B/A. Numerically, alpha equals 1.11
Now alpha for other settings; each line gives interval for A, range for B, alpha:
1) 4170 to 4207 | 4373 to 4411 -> 1.10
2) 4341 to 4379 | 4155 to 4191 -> 0.81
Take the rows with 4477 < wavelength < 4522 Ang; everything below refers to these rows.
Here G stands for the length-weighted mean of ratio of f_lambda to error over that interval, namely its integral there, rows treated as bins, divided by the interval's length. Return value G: 21.6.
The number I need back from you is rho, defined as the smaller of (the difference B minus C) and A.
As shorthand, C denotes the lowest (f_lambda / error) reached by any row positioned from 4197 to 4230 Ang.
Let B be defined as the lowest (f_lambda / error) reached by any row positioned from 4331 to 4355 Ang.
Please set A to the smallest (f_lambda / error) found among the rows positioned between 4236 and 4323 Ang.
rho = 3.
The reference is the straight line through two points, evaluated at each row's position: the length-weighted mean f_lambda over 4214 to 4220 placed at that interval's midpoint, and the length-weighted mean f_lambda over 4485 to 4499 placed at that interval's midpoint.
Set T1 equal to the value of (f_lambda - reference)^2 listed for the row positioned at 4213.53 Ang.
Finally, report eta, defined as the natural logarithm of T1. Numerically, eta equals -0.7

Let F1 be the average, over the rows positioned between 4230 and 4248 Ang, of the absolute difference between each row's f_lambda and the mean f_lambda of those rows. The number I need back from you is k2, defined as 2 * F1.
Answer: 1.6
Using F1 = 0.80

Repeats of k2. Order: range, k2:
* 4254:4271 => 2.2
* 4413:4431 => 2.1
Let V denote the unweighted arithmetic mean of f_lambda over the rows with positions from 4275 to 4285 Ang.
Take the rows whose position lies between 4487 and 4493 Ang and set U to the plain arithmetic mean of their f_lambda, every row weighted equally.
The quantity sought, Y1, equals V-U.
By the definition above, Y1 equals -5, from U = 25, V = 20.3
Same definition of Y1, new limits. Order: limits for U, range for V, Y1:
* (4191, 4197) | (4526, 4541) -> 3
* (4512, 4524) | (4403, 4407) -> -5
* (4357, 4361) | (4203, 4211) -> -4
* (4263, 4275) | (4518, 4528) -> 5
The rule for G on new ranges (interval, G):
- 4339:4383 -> 17.7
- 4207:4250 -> 15.1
